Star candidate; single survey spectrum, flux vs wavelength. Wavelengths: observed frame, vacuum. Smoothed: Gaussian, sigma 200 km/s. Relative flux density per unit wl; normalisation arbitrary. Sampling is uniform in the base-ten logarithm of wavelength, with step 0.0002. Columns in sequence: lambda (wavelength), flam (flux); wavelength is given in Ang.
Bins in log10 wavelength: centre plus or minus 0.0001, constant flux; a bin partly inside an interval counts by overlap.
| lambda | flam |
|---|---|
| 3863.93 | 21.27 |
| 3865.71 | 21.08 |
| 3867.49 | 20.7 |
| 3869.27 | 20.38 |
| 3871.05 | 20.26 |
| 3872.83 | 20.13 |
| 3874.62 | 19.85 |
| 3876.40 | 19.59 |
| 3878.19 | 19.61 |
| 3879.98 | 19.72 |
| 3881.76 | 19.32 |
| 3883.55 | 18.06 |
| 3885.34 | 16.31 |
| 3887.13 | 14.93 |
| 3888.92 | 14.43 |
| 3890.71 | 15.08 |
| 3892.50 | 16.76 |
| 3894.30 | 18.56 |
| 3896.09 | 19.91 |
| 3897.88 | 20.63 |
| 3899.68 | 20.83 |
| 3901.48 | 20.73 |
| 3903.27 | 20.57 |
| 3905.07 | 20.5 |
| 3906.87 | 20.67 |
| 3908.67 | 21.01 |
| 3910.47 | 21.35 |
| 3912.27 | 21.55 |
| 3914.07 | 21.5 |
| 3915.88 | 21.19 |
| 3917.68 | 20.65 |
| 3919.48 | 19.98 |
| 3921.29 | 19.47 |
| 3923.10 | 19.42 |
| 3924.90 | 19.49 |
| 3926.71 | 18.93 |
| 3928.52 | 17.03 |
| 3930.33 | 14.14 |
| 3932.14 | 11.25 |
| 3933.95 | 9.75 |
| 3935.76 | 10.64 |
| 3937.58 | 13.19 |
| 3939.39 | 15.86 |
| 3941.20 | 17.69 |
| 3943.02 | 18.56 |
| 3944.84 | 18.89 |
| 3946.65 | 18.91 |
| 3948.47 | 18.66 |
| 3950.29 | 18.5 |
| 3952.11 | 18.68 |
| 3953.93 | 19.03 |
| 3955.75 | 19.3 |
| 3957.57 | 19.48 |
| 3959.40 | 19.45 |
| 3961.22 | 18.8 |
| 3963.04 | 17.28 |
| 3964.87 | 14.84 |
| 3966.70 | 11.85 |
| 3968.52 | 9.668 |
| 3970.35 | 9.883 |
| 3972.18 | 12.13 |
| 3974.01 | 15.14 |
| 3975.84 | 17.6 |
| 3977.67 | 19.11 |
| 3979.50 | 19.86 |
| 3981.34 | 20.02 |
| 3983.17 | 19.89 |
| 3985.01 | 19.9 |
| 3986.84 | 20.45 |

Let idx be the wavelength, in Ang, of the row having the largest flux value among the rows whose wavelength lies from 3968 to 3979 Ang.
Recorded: 3977.67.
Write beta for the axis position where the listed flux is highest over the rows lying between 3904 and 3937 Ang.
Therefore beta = 3912.27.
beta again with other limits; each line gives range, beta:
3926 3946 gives 3926.71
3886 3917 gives 3912.27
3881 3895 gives 3881.76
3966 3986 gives 3981.34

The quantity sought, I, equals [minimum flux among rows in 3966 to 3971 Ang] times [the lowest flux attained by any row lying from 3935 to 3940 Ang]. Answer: 103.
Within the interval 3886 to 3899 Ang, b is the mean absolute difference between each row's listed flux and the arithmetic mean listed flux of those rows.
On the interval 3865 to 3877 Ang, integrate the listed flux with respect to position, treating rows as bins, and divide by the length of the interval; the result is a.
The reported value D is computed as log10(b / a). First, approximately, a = 20.3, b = 2.2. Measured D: -1.0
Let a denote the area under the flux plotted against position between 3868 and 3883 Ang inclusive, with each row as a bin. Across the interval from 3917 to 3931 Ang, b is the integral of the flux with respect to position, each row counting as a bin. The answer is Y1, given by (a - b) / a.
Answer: 0.12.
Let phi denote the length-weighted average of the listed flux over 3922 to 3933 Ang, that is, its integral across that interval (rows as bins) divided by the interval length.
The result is 16.8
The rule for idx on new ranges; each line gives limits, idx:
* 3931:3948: 3946.65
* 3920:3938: 3924.90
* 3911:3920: 3912.27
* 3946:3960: 3957.57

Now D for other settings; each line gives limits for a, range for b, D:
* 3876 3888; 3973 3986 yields -1.1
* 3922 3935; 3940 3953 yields -1.8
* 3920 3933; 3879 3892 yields -1.0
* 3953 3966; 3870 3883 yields -1.9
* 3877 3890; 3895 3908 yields -1.9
